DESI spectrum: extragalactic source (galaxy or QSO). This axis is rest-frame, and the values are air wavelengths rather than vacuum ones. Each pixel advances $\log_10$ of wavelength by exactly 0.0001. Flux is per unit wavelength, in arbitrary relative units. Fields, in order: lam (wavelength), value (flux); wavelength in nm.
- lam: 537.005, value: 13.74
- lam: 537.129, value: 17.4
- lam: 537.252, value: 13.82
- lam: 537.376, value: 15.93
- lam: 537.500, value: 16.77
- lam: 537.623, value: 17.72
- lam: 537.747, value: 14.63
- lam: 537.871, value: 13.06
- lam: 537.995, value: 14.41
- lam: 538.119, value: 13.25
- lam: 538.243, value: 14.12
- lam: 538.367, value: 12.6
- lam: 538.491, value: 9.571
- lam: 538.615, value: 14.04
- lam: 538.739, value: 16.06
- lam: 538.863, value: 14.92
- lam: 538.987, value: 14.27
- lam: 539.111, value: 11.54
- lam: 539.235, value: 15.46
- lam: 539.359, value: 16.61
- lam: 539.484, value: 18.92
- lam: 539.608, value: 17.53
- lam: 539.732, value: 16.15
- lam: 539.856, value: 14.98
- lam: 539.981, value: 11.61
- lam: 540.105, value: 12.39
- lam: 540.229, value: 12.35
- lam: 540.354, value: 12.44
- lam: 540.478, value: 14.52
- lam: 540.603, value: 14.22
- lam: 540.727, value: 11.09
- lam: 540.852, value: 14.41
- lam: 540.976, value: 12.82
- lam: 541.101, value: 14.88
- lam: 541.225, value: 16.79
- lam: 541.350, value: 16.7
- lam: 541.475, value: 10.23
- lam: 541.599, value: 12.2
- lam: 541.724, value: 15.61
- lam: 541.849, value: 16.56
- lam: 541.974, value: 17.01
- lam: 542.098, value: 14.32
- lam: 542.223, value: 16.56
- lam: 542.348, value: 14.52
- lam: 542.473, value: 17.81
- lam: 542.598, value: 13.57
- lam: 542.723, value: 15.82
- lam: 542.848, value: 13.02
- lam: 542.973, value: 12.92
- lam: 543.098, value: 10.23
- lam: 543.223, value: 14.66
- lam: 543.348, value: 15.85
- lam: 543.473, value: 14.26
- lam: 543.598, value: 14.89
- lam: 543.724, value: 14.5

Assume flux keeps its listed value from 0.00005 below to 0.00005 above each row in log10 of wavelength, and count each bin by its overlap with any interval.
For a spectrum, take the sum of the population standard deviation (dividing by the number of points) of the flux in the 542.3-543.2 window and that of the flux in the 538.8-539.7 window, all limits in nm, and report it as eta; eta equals 4.4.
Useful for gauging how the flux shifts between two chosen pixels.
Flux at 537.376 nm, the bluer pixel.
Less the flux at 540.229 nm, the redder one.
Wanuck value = 4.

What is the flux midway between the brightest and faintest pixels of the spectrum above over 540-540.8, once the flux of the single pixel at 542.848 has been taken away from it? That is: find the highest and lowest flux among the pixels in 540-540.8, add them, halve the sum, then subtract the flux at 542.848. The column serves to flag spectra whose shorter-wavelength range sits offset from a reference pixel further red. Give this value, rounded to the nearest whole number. 0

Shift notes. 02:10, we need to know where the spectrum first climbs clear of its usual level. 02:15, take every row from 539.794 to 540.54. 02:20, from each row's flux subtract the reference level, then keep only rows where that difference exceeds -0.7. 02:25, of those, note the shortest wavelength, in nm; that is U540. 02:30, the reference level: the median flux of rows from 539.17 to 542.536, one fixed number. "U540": 539.856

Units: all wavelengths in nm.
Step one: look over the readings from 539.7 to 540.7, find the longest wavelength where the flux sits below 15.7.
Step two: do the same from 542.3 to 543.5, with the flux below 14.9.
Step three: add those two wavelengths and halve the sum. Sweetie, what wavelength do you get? 542.04 nm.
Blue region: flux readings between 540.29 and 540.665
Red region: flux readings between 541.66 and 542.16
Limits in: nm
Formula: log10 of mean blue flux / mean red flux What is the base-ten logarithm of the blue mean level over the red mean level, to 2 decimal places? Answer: -0.06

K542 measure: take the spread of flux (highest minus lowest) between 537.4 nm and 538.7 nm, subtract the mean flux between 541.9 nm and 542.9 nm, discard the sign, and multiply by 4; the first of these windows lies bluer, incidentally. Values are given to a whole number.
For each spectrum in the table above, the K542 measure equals 29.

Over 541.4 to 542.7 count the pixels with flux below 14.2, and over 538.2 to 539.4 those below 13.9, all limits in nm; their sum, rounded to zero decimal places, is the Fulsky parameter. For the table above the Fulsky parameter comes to 6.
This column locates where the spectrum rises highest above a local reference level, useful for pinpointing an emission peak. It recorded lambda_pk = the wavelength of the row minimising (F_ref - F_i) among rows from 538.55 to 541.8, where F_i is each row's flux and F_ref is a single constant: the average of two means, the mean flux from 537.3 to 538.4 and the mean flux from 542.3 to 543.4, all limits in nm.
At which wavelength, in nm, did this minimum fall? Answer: 539.484 nm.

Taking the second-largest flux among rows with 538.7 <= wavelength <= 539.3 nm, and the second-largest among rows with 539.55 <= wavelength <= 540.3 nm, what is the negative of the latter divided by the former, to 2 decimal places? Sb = -1.04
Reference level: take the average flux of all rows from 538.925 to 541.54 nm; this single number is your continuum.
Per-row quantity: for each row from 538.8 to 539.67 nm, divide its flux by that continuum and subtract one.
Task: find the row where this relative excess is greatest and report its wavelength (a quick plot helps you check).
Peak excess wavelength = 539.484 nm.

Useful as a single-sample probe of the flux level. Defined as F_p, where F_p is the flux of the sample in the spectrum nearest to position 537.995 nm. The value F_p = 14.41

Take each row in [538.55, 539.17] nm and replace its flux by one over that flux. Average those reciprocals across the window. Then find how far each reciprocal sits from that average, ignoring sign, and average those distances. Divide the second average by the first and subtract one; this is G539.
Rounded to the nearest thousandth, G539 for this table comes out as -0.915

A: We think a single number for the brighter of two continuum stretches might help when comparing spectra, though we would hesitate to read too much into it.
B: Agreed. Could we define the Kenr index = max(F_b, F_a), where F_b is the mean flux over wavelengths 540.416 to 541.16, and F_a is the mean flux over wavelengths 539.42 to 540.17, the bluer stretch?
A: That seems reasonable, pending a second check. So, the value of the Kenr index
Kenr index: 15.3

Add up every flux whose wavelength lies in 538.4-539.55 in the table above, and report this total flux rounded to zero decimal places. 131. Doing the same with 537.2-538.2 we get 120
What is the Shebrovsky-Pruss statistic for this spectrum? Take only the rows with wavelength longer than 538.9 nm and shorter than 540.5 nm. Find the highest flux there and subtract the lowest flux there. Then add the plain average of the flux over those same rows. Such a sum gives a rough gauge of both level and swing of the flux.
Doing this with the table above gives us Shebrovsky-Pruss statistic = 21.9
